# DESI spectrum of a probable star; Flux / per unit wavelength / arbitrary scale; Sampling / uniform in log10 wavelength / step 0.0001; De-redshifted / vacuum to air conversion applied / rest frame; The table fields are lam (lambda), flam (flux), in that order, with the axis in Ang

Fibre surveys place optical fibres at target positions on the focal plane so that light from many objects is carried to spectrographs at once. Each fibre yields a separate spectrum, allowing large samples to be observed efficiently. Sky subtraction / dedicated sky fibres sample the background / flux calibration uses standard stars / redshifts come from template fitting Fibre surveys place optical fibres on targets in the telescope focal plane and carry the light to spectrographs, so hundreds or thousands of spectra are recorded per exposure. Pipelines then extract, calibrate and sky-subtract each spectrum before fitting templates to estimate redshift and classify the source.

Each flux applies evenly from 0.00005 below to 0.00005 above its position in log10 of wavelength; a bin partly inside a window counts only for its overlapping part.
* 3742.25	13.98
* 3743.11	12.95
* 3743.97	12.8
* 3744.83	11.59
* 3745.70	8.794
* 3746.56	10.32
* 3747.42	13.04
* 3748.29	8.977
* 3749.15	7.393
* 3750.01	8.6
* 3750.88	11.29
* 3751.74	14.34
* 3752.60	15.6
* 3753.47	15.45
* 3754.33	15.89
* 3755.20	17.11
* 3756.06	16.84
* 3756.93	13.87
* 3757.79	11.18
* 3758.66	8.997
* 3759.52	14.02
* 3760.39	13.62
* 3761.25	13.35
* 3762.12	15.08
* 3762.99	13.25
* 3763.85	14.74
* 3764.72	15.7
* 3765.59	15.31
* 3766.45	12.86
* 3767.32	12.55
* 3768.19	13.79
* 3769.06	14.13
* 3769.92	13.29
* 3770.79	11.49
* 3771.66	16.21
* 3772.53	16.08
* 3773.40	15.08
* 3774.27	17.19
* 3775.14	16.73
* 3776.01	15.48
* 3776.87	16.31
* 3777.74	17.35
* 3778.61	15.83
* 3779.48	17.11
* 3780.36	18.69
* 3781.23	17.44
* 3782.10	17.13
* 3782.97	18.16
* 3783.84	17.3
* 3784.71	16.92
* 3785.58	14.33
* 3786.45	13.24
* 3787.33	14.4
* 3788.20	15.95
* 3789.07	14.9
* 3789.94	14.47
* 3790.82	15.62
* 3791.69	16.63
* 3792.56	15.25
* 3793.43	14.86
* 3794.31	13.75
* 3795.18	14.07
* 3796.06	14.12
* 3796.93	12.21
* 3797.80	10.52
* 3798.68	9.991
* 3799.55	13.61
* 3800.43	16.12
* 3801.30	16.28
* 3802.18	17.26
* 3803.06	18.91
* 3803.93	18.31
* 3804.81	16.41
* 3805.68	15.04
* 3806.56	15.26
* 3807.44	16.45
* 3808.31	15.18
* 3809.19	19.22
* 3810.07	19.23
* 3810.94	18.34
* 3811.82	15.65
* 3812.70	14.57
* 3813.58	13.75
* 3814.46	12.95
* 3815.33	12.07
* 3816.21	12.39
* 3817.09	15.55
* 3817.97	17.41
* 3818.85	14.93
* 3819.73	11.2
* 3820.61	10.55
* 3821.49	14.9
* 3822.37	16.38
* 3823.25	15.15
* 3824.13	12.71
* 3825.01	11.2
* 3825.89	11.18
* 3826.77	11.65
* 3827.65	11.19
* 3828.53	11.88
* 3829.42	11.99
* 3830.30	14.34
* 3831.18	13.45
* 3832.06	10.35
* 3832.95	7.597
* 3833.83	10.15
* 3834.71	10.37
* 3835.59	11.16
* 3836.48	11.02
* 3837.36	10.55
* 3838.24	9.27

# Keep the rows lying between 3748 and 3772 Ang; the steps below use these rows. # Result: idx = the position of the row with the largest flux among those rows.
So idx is 3755.20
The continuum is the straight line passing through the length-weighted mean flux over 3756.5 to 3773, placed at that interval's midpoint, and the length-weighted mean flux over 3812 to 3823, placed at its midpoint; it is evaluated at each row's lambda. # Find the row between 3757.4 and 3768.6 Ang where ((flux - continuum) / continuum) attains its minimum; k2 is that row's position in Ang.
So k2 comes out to 3758.66 Ang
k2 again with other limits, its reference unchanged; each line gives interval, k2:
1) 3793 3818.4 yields 3798.68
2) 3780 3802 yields 3798.68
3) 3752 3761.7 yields 3758.66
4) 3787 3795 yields 3794.31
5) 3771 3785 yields 3773.40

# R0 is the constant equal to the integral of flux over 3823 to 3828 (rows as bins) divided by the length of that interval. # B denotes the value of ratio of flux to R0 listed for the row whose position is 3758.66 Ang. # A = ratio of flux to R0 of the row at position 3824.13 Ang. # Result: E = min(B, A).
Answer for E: 0.74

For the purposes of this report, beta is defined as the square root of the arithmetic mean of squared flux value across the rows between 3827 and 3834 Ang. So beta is 11.5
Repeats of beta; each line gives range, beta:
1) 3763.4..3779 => 15.1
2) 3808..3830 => 14.3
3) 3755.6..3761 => 13.3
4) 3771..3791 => 16.2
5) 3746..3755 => 12.5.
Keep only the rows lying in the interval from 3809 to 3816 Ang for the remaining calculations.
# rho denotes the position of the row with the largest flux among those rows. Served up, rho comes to 3810.07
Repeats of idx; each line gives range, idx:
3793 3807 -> 3803.06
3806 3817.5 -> 3810.07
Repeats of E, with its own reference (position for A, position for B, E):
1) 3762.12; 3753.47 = 1.25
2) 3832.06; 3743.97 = 0.86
